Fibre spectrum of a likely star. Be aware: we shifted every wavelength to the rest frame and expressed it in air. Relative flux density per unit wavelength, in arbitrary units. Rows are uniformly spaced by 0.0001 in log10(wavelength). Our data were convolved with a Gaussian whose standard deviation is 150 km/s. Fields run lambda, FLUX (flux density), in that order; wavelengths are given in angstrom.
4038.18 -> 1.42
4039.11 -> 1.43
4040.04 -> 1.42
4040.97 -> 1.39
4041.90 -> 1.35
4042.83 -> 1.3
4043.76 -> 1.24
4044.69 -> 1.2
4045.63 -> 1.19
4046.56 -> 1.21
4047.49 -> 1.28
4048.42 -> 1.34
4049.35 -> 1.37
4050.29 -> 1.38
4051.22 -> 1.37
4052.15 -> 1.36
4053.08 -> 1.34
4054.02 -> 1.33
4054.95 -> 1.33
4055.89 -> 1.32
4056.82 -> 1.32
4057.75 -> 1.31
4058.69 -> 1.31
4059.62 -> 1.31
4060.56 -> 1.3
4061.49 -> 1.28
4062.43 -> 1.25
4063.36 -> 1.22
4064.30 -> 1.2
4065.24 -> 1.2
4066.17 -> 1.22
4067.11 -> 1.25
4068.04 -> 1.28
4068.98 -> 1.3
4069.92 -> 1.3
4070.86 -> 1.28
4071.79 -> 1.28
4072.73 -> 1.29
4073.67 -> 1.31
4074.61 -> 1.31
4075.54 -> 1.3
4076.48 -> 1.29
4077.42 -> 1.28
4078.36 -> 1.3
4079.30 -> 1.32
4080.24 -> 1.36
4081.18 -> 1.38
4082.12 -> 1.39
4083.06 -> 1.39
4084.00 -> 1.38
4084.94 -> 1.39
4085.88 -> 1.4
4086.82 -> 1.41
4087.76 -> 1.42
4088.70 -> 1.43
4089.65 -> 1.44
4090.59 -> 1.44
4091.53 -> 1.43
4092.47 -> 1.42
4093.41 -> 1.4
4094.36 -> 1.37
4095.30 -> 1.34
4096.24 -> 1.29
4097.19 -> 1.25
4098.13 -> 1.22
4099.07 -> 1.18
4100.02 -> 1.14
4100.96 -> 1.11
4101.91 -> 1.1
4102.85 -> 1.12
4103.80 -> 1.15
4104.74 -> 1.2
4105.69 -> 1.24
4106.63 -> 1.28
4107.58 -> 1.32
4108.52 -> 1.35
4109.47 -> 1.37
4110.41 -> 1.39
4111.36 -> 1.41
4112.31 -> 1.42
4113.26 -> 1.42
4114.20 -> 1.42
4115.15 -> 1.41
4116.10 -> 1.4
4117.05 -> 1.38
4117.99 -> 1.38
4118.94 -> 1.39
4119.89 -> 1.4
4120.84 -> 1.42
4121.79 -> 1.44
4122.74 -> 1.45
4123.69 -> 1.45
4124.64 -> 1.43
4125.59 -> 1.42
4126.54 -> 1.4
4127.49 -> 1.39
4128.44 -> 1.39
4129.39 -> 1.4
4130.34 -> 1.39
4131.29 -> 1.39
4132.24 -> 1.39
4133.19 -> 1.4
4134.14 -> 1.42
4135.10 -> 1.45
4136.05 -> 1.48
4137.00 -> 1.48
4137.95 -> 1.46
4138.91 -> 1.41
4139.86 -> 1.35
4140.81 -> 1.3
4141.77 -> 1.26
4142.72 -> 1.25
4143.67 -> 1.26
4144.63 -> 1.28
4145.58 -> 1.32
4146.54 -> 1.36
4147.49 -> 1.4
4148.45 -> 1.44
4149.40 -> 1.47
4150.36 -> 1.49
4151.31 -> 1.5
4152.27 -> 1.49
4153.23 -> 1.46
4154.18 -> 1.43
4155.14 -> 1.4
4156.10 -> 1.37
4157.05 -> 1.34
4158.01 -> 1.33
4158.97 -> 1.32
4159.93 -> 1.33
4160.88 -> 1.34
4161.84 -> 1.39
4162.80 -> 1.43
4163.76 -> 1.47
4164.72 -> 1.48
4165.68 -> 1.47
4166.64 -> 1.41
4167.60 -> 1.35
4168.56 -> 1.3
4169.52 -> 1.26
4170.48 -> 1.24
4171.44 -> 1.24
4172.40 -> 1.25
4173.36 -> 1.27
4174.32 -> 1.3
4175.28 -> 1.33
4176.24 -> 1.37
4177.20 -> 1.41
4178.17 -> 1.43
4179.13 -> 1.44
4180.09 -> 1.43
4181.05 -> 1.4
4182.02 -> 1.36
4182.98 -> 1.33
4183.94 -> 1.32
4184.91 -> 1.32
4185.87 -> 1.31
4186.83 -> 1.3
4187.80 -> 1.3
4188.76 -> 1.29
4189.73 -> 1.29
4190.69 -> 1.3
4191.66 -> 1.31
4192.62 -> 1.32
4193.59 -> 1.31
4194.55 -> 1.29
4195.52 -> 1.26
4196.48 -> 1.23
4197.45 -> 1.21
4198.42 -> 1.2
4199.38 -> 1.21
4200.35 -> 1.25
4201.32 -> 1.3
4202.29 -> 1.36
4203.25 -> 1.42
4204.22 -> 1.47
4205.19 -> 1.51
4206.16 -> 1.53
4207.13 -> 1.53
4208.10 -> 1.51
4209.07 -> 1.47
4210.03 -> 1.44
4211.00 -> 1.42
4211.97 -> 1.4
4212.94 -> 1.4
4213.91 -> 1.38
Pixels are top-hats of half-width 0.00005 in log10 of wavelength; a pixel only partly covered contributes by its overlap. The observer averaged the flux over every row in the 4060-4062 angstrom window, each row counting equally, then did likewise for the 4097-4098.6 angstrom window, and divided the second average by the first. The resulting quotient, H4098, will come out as 0.96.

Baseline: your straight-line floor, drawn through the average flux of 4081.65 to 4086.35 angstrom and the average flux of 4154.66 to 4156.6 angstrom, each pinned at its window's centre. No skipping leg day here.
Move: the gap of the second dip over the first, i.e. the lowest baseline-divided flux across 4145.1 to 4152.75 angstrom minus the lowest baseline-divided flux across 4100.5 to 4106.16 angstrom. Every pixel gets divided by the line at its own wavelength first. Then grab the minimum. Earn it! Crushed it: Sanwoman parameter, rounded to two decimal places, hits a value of 0.16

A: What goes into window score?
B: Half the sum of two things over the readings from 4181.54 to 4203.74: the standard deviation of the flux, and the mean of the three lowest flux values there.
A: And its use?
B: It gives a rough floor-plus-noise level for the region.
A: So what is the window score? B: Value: 0.629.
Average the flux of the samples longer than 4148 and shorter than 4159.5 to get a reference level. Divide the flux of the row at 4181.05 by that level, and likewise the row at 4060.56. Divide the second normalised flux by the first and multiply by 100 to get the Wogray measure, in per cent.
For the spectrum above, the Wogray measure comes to 93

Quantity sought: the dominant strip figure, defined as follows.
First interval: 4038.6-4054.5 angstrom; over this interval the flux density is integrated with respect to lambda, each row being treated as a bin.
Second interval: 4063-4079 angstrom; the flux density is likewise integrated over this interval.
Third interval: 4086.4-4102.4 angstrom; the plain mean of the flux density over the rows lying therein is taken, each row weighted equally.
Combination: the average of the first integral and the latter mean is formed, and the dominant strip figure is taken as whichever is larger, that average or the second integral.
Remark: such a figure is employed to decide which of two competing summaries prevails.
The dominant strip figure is 20.3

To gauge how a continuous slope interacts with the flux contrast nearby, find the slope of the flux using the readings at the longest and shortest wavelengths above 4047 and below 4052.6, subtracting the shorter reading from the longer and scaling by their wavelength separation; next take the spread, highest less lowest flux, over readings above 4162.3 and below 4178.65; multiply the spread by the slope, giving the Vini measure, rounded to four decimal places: 0.0041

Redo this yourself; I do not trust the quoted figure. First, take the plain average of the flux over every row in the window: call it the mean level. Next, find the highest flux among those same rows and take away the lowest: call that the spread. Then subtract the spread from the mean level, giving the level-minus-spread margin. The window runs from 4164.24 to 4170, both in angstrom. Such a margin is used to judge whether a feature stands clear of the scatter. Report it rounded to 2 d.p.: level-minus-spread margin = 1.16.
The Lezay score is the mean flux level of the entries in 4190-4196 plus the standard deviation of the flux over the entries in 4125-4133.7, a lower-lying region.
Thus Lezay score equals 1.31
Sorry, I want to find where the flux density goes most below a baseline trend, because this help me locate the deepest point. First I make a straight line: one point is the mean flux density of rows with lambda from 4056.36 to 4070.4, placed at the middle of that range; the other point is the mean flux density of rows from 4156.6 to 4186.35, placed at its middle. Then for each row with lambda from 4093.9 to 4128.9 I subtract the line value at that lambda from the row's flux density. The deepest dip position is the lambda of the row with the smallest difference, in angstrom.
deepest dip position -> 4101.91 angstrom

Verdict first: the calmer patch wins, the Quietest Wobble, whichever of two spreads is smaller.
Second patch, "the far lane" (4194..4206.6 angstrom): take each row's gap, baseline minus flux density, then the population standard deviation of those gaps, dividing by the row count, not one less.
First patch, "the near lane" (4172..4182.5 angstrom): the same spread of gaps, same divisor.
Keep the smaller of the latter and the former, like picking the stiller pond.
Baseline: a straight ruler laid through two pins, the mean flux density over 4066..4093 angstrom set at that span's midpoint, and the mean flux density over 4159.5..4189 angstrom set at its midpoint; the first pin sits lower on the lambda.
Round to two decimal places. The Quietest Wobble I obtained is 0.06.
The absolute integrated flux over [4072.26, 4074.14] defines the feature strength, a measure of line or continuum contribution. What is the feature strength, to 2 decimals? 2.44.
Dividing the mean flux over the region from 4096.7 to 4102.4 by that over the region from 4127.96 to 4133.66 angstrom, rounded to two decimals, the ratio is 0.84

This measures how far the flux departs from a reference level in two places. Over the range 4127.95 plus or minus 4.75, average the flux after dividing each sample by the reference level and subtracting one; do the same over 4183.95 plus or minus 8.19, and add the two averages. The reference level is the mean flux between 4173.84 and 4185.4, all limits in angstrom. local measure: 0.01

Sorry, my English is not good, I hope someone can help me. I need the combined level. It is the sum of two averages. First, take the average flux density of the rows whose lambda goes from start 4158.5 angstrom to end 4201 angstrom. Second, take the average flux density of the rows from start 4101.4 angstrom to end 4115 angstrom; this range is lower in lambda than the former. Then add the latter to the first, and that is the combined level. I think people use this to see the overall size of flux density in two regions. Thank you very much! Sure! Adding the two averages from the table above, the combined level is 2.63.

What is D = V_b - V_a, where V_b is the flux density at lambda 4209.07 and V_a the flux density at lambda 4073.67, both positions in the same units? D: 0.2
